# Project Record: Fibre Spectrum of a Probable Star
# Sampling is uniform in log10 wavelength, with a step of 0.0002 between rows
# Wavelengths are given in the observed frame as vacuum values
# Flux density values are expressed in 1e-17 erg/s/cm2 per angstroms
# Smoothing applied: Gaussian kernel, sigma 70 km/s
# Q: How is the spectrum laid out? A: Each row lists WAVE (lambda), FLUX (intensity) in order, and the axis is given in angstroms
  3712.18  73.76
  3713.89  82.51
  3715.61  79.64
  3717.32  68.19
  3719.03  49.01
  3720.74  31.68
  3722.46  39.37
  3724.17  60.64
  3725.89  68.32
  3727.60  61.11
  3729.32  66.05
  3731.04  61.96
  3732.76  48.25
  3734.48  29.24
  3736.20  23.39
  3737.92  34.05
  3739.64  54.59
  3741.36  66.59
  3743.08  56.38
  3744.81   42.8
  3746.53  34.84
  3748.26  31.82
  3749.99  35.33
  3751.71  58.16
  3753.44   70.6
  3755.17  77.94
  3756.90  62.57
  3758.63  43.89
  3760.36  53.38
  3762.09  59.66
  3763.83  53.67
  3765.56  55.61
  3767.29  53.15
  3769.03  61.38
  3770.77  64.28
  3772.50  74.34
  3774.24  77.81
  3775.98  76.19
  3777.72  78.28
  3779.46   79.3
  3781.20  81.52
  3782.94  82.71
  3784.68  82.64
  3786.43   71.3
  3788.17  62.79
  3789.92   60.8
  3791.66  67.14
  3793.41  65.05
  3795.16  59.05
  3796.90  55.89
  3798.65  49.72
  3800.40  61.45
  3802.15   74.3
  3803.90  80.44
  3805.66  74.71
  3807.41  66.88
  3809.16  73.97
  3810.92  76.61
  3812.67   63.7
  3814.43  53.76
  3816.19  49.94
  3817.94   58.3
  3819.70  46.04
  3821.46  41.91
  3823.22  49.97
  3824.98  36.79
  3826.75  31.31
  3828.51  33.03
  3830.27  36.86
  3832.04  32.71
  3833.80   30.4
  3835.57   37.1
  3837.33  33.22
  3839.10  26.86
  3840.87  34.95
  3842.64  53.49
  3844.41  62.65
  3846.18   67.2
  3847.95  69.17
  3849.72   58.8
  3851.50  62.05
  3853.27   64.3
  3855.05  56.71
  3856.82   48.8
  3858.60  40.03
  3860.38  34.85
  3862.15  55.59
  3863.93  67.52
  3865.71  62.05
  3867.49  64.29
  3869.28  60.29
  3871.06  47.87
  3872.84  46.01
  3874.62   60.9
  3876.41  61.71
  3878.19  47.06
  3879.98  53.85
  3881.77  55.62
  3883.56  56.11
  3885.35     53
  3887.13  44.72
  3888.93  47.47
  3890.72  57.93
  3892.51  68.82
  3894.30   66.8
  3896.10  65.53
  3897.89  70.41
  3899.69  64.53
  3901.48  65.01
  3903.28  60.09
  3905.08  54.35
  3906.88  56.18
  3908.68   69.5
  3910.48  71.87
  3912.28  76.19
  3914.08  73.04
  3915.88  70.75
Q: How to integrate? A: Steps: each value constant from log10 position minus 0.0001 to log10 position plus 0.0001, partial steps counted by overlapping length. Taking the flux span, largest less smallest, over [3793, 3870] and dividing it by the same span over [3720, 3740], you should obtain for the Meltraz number 1.19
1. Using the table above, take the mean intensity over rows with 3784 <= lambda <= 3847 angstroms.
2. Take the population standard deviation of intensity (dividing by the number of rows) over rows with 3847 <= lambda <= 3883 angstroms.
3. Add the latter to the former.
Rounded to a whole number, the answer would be 63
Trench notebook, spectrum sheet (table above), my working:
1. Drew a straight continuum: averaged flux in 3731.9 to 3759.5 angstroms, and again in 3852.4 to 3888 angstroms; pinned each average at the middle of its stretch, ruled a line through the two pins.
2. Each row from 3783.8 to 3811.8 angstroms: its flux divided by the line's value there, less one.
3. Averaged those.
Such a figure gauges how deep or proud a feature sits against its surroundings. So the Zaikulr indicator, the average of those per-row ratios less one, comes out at 0.34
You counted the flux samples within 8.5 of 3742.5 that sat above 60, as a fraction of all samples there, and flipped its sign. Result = -0.10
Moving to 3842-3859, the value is -0.50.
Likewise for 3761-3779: -0.60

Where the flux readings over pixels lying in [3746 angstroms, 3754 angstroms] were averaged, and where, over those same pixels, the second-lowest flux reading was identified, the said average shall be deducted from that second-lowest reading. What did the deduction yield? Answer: -11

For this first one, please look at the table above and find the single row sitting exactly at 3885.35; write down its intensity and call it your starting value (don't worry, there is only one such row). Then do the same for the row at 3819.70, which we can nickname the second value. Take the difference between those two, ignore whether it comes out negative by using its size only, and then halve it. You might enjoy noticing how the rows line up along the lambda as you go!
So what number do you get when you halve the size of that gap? 3.5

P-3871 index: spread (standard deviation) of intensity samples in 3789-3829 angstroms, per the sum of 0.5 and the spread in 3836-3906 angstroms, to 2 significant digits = 1.2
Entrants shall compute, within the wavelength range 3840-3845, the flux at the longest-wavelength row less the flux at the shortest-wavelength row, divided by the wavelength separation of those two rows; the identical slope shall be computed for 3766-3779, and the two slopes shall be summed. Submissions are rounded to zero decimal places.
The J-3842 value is 10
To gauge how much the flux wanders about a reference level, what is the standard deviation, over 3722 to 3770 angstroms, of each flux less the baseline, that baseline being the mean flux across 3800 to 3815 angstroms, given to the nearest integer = 14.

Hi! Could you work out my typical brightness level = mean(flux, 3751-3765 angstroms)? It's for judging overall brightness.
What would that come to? 60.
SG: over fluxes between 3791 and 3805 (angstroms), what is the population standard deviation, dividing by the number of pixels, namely 9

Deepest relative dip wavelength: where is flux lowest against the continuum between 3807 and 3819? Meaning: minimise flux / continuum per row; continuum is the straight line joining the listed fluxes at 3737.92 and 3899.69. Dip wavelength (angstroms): 3816.19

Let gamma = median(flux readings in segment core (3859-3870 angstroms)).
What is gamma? 61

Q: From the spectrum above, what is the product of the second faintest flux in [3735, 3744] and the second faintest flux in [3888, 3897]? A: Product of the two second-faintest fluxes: 1973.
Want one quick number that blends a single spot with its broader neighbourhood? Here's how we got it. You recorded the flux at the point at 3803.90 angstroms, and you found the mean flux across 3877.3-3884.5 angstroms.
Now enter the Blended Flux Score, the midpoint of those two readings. 66.8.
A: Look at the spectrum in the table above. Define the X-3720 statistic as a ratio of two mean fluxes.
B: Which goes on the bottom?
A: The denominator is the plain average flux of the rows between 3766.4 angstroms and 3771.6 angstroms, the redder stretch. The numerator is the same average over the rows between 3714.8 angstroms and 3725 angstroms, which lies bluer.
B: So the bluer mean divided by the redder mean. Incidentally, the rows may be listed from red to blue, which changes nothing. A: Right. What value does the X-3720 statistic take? 0.92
